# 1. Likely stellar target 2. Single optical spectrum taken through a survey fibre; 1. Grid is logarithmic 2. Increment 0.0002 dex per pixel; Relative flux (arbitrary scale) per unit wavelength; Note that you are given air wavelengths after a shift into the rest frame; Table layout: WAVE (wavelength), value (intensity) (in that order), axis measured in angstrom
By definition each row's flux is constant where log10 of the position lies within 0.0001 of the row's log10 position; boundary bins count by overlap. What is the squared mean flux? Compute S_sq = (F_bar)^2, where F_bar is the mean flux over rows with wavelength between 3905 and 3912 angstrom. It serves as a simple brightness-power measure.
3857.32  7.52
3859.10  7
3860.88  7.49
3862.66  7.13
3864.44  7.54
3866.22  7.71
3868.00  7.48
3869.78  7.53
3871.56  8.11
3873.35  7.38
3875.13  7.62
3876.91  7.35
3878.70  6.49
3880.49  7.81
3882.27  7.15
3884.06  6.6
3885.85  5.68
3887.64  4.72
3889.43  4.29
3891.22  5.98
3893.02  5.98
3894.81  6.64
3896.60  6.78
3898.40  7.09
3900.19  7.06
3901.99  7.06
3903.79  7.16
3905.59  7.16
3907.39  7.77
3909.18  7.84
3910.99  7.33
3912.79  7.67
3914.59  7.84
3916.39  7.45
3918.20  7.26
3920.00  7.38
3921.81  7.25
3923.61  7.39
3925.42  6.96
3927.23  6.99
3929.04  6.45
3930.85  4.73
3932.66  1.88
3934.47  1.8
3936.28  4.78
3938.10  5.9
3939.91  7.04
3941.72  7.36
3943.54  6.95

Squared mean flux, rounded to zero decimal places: 57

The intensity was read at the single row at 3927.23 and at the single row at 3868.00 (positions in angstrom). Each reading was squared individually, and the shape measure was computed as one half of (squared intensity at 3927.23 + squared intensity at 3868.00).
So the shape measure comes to 52.4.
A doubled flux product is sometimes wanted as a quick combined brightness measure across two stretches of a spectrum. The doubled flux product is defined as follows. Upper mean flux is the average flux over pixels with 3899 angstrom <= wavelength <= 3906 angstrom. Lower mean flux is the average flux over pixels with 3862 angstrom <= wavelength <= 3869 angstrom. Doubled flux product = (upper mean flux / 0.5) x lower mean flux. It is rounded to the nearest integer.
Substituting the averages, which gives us 106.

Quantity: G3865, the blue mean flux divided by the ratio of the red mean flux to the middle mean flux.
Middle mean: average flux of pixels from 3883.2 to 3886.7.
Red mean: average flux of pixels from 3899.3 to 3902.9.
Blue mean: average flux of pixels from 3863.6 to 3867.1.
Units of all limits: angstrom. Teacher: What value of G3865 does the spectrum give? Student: 6.6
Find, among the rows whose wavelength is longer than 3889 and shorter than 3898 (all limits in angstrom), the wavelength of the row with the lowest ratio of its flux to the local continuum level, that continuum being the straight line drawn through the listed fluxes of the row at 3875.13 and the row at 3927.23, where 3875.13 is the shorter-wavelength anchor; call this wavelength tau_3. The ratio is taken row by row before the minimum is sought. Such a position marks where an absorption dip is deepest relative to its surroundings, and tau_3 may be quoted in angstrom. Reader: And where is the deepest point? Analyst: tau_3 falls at 3889.43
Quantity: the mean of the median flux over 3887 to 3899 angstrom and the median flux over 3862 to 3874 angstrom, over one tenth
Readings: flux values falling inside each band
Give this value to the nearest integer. 68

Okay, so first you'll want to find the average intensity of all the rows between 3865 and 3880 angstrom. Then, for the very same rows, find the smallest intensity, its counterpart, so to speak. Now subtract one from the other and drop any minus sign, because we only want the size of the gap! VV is 1.0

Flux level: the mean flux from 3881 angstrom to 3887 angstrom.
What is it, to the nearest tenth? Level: 6.5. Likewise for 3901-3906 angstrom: 7.1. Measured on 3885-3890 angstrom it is 4.9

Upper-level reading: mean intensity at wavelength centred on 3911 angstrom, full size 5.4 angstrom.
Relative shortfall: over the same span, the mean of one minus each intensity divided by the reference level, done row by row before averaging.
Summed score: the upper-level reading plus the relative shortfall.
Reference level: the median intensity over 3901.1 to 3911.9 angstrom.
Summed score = 7.6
